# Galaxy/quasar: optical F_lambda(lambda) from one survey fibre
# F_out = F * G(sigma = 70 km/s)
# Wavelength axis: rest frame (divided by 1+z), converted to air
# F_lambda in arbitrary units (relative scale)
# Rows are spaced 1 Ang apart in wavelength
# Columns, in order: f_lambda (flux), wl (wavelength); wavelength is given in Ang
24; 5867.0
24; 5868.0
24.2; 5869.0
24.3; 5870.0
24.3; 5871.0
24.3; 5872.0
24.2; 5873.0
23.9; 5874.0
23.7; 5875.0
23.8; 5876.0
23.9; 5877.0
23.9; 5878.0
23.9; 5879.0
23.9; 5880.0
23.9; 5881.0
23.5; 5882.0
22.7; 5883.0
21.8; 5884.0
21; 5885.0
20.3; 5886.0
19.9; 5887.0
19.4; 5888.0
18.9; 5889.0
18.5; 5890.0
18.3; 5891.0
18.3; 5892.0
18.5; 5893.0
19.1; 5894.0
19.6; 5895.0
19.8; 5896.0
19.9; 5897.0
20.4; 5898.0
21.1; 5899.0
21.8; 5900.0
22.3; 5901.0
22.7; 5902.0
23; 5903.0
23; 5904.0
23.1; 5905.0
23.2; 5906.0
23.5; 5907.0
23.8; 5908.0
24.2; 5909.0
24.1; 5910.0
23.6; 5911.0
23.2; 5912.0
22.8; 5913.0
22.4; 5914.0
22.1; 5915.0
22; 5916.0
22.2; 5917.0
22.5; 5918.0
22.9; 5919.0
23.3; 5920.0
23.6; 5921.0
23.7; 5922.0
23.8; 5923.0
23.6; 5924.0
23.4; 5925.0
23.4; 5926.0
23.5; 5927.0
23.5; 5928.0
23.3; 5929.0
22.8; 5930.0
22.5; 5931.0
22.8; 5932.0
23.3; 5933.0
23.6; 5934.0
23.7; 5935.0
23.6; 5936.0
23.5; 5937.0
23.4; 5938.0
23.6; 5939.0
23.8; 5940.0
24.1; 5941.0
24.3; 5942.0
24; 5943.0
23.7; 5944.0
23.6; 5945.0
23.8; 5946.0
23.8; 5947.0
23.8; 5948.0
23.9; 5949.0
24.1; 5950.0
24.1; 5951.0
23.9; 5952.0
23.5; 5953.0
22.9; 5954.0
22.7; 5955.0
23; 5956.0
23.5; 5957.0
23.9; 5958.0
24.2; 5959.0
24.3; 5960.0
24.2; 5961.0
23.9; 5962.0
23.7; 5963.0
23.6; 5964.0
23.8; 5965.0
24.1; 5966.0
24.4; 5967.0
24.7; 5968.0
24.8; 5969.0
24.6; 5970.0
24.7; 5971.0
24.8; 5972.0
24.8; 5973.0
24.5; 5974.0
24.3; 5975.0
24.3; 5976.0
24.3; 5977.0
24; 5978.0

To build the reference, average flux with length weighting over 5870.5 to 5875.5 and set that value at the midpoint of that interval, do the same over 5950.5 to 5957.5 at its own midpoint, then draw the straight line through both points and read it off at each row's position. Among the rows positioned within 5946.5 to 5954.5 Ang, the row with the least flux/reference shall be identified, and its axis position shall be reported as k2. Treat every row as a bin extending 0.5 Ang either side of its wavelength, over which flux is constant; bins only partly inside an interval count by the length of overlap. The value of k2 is 5954.0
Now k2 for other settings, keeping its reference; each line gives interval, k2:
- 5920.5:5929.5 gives 5929.0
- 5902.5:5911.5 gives 5903.0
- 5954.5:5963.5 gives 5955.0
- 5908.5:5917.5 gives 5916.0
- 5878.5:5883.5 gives 5883.0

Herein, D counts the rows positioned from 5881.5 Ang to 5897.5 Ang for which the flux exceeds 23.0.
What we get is 1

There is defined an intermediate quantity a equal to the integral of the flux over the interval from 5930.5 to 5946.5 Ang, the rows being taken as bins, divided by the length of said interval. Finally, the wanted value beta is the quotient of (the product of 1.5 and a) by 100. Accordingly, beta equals 0.354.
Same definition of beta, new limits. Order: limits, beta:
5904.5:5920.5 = 0.346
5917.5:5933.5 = 0.349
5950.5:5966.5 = 0.356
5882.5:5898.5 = 0.297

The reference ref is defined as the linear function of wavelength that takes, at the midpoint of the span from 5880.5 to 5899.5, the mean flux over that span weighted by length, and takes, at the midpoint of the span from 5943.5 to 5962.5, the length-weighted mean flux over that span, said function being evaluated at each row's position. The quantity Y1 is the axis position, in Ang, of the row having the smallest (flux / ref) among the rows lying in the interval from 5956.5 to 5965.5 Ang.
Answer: 5964.0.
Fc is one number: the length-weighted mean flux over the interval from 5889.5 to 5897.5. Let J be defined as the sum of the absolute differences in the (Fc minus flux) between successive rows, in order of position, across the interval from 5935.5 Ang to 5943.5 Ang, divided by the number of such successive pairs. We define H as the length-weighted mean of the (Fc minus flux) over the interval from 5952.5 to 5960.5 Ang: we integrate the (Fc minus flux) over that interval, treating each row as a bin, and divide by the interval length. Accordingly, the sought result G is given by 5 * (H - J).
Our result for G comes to -23.5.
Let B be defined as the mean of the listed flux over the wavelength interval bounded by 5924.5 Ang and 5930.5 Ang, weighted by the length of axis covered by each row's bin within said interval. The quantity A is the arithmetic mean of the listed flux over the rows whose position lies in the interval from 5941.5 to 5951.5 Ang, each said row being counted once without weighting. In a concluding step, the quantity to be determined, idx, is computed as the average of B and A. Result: 23.6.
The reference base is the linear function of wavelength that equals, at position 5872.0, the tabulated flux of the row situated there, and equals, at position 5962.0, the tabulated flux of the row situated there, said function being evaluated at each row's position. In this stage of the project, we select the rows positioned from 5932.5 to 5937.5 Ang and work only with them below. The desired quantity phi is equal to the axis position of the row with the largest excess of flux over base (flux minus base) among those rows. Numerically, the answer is 5935.0 Ang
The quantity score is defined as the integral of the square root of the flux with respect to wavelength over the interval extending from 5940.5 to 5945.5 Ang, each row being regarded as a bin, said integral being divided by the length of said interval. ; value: 4.89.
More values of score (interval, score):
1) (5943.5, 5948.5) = 4.87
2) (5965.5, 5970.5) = 4.95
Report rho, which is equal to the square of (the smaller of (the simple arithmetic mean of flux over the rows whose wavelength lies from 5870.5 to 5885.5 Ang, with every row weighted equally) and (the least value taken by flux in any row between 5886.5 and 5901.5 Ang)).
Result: 335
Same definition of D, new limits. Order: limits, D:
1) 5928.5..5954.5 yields 22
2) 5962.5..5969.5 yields 7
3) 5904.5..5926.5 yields 15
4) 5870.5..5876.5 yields 6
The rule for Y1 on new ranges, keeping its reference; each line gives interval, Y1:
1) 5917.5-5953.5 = 5953.0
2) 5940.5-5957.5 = 5955.0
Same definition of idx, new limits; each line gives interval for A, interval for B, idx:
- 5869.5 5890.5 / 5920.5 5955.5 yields 23.1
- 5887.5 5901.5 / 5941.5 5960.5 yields 21.7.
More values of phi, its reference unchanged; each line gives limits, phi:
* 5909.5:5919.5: 5910.0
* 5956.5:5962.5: 5960.0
